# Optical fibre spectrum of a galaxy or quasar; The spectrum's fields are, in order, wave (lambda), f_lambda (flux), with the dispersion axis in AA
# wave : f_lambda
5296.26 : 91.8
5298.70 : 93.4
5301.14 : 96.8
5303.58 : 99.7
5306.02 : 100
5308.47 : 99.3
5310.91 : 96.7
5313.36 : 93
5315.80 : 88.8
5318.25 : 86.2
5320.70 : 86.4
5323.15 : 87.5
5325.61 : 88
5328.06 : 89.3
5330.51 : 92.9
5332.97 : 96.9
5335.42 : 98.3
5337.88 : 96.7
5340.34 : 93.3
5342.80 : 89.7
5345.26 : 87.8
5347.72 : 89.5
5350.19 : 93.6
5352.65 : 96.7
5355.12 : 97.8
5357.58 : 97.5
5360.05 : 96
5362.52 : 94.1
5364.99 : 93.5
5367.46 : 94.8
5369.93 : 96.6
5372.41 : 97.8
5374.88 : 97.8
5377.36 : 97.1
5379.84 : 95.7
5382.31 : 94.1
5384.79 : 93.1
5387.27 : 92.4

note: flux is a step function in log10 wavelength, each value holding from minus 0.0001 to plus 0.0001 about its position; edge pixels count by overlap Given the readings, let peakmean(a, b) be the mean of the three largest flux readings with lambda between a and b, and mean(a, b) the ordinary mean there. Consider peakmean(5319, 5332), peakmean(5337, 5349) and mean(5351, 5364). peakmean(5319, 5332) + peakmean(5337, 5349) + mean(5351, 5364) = 280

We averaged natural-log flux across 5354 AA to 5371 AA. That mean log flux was 4.56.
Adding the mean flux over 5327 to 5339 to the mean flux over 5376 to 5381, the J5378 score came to 191.2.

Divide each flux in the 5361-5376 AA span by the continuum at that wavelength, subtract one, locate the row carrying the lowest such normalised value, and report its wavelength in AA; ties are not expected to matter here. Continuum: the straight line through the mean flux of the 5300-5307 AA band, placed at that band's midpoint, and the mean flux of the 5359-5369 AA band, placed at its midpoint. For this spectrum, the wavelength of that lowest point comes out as 5364.99 AA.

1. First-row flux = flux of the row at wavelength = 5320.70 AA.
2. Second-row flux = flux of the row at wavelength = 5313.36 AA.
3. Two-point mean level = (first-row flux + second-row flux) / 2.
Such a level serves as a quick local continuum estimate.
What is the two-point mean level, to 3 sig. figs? 89.7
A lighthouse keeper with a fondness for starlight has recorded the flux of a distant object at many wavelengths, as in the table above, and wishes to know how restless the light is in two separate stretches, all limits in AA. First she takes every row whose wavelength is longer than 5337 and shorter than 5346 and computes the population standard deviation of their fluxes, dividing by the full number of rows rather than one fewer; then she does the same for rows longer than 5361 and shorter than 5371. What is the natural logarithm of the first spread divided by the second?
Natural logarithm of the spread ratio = 1.1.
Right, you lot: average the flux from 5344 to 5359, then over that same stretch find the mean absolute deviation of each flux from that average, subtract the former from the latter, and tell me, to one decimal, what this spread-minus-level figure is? -90.3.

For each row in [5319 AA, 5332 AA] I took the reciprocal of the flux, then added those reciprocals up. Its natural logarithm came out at -2.9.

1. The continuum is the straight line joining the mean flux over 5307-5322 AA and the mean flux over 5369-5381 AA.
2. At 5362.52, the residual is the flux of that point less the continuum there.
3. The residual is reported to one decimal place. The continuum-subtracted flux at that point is -1.8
